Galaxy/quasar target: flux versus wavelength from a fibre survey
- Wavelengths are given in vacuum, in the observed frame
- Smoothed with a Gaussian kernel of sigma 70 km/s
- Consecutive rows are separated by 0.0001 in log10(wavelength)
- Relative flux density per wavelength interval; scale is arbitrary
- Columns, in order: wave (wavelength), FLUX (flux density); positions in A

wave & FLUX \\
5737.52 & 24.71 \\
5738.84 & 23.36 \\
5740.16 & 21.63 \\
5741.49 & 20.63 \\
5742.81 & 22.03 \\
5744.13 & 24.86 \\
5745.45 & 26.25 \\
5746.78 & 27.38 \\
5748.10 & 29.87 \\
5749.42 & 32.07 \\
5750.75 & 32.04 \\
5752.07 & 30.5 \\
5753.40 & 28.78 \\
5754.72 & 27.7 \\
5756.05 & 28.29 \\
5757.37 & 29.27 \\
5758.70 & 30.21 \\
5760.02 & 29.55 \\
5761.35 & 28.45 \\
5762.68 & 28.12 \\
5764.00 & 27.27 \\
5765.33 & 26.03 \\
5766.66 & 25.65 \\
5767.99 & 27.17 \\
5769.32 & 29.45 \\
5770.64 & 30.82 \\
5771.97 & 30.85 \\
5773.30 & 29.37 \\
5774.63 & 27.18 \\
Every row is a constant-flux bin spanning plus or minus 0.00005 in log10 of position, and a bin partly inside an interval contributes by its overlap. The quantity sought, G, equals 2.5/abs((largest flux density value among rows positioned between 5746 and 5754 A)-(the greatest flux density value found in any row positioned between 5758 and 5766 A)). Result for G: 1.3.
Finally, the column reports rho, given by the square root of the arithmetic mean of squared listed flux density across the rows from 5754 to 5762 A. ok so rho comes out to 28.9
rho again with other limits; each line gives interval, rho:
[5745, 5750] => 29.0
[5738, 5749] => 24.7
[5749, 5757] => 29.9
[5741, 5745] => 22.6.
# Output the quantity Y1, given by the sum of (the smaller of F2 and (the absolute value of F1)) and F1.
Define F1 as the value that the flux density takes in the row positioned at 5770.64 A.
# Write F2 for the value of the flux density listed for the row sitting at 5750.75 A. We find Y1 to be 62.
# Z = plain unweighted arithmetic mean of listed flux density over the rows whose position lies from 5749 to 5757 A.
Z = 30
